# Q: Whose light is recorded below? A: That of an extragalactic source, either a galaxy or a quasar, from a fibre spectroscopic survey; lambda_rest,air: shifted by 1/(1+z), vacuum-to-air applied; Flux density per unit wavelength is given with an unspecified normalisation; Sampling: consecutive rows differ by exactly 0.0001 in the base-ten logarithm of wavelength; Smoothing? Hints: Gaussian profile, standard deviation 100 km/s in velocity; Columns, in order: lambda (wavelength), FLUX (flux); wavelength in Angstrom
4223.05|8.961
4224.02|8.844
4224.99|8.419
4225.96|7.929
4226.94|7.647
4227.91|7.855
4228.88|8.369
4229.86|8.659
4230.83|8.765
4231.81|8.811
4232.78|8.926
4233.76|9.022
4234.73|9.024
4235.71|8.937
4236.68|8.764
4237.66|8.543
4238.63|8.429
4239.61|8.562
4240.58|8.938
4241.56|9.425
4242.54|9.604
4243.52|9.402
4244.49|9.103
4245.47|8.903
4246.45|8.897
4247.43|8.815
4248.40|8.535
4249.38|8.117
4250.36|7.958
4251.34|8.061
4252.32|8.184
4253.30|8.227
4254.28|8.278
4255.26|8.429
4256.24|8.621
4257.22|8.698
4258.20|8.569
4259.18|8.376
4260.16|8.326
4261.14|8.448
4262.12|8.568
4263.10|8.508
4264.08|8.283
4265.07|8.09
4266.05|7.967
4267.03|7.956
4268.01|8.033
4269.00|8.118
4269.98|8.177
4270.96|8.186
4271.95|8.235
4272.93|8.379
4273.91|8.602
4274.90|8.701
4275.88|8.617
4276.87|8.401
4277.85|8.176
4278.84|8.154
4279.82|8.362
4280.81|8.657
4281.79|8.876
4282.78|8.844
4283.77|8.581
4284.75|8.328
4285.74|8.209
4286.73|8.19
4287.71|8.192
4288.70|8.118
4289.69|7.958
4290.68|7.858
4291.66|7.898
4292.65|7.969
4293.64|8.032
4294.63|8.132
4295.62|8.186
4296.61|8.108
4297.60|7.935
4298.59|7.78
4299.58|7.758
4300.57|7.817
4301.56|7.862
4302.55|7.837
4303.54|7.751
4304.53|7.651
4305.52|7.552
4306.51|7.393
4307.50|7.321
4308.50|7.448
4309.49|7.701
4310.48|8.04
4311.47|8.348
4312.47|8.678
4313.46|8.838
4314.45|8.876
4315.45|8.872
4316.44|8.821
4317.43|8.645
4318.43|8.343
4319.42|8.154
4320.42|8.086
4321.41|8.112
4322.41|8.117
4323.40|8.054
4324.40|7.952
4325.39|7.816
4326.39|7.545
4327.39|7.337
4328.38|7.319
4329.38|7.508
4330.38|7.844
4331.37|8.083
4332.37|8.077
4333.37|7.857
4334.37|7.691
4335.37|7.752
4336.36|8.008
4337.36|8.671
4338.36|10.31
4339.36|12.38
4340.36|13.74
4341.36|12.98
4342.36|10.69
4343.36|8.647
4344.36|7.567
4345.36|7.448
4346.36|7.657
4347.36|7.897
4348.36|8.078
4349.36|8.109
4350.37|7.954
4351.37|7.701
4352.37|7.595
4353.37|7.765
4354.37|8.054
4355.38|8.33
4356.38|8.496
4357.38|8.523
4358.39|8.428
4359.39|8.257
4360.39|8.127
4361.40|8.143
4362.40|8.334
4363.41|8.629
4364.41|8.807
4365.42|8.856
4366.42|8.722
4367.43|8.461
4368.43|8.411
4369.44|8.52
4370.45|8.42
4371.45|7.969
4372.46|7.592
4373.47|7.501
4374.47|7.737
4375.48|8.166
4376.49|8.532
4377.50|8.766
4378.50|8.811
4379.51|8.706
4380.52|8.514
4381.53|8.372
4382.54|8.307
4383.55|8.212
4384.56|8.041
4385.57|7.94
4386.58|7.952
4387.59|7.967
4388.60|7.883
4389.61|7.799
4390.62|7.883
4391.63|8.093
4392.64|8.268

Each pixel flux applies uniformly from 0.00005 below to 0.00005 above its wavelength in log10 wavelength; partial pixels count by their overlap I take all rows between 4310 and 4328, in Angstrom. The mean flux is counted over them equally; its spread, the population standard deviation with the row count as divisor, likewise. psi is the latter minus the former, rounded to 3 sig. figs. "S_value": -7.81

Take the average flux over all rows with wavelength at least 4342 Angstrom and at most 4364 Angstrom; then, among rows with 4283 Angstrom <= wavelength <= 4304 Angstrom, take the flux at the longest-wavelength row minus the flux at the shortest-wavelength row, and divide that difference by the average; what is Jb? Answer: -0.10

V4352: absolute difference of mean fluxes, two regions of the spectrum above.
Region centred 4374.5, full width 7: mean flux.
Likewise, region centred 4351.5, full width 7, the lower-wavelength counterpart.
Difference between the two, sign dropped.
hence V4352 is 0.14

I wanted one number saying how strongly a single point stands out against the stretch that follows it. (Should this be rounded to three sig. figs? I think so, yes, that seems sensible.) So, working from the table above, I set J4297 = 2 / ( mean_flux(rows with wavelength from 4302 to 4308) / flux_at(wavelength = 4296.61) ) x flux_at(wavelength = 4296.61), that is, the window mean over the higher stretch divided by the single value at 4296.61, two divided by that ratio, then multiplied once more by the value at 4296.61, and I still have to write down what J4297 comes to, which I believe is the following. 17.3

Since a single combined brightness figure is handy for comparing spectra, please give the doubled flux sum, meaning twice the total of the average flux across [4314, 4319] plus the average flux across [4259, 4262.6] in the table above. 34.3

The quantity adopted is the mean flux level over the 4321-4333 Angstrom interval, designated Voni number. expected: 7.8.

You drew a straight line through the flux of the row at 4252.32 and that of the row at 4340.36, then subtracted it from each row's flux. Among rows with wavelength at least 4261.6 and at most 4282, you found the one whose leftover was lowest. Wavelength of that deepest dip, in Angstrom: 4278.84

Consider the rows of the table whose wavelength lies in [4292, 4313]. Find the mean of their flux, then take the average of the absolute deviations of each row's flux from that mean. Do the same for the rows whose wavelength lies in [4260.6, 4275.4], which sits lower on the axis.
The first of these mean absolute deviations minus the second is 0.05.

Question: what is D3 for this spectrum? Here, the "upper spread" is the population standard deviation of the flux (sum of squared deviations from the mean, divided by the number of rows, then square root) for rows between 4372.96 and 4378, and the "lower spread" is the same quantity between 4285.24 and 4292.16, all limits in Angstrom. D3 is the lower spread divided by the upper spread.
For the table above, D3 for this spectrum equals 0.30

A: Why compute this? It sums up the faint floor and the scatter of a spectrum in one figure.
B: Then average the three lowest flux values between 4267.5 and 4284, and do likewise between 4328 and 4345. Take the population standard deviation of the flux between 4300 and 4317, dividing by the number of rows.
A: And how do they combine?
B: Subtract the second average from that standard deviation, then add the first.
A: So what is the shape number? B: 1.2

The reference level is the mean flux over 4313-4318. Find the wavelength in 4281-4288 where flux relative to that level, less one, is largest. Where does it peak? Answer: 4281.79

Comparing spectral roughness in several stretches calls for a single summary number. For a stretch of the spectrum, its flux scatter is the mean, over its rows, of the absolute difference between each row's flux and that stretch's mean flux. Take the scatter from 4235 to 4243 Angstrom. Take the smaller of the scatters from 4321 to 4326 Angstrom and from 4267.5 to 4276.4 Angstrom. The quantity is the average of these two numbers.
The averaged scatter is 0.21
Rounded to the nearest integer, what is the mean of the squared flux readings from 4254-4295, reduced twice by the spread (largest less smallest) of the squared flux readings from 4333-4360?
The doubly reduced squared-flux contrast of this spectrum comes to -197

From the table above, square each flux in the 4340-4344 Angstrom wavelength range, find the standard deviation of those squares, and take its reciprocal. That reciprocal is 0.02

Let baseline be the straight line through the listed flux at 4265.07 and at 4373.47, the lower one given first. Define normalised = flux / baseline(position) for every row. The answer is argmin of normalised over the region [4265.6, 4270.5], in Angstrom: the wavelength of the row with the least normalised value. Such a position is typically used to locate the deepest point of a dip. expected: 4267.03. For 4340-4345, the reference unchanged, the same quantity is 4344.36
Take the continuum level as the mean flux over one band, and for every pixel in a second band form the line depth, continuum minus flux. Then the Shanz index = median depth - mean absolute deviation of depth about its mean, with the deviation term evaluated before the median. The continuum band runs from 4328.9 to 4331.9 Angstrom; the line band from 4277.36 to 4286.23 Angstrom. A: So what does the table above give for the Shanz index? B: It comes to -0.79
